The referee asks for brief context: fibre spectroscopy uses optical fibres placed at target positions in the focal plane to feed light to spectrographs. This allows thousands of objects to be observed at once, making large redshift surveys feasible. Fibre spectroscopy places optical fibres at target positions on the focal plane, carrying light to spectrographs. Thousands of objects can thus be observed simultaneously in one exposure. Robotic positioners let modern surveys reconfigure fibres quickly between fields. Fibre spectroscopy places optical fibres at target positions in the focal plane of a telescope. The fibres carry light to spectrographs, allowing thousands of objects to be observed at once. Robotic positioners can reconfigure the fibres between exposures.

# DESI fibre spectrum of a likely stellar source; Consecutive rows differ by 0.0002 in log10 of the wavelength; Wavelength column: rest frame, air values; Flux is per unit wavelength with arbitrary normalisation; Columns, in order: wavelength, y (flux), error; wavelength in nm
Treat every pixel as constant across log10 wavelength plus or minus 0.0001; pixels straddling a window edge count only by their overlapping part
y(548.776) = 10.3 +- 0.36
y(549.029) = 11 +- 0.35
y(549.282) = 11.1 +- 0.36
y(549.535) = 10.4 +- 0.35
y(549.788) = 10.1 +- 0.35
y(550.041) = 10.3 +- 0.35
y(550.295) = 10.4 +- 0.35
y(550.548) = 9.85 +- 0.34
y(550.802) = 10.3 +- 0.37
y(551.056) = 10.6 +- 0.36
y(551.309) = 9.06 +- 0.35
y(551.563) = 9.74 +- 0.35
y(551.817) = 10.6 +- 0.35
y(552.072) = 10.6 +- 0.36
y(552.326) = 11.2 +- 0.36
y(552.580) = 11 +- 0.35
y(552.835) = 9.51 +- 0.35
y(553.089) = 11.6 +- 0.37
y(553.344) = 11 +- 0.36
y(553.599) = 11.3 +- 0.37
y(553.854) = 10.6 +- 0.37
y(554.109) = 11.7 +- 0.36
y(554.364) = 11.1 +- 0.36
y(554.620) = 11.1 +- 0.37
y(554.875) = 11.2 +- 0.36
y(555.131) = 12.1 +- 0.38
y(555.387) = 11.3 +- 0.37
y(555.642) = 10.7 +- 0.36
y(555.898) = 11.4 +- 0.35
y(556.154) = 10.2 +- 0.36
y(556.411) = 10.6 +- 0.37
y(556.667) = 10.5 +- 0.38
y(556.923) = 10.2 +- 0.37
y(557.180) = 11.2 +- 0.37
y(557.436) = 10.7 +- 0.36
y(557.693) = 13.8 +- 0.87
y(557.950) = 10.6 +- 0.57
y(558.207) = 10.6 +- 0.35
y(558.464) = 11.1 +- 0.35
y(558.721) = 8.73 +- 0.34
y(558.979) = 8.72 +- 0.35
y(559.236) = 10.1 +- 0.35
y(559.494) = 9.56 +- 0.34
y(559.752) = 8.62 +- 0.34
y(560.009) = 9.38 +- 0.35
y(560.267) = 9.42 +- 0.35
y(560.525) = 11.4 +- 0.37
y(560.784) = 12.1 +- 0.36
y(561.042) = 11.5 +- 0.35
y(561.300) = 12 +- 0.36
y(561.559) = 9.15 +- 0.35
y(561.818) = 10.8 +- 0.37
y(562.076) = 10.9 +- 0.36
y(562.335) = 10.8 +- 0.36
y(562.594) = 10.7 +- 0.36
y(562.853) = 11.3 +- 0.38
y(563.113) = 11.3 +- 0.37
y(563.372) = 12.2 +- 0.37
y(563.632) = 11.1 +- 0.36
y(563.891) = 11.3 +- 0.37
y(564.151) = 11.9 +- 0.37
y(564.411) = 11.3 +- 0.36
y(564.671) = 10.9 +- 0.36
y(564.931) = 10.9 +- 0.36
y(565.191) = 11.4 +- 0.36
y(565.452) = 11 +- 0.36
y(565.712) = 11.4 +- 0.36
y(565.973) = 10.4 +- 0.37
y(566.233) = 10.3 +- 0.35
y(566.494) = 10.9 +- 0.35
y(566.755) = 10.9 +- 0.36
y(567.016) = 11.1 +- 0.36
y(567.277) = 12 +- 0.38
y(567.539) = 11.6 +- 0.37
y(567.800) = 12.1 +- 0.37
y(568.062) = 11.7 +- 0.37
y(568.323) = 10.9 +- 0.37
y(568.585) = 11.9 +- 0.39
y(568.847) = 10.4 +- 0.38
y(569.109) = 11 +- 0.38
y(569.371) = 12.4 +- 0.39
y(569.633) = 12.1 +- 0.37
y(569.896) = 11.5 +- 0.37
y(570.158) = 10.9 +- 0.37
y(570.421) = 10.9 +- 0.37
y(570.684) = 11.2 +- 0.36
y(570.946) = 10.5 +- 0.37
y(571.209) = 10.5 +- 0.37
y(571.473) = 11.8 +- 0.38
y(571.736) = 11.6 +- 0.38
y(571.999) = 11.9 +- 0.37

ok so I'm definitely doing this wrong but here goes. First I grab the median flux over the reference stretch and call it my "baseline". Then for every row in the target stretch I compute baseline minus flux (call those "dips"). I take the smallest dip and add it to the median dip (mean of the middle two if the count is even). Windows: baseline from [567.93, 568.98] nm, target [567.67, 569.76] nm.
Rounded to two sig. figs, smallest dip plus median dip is -1.6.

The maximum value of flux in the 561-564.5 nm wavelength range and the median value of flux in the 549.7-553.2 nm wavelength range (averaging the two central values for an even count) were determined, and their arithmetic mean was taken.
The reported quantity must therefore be 11.3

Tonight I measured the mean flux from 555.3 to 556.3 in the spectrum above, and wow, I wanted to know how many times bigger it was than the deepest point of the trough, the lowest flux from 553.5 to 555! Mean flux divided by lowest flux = 1.03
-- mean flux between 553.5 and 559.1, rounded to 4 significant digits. 10.88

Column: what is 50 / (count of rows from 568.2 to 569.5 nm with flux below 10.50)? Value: 50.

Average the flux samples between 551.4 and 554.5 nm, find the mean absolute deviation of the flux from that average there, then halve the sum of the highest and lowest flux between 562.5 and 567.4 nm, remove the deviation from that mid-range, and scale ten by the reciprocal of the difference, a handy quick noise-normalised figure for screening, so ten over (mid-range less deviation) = 0.932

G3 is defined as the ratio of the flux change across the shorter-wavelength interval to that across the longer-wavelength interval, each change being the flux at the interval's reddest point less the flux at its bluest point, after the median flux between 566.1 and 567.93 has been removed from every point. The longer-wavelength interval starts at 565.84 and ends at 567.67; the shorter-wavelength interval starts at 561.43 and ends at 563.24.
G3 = 1.8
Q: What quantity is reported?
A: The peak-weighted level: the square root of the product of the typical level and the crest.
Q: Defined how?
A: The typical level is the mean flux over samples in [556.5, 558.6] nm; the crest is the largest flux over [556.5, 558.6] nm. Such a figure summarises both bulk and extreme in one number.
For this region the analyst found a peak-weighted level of 12.4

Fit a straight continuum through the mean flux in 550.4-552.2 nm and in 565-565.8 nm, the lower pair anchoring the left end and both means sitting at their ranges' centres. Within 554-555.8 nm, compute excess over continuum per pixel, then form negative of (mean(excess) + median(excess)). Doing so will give -1.72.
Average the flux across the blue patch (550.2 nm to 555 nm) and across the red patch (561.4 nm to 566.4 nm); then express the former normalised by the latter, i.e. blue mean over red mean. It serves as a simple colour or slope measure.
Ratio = 0.97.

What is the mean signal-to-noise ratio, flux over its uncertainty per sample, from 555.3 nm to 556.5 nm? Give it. 30.0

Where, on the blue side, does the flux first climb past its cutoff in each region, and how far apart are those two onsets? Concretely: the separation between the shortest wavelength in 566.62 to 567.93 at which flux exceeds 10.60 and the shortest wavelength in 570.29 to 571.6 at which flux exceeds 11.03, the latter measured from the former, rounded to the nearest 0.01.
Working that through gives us 3.93 nm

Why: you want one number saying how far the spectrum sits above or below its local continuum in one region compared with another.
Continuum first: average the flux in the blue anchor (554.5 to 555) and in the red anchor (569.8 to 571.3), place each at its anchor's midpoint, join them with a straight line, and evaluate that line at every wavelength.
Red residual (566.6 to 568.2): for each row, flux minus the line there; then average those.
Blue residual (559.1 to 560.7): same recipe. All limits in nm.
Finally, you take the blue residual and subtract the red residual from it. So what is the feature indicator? -1.9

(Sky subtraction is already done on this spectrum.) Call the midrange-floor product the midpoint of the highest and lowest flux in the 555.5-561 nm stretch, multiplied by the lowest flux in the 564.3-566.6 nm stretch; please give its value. 115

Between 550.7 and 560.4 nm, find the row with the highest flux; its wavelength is 557.693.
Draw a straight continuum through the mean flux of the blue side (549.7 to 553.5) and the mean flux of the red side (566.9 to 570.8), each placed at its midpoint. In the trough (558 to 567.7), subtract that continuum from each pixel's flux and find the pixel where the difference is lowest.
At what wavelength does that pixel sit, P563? 559.752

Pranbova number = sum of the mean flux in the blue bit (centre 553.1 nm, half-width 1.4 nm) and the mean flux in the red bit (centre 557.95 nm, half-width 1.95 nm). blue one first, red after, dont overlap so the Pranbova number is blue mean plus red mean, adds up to 21.28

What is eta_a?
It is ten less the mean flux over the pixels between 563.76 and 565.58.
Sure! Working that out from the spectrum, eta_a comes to -1.2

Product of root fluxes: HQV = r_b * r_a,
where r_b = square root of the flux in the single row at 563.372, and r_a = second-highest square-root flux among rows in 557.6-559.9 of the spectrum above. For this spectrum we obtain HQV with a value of 11.6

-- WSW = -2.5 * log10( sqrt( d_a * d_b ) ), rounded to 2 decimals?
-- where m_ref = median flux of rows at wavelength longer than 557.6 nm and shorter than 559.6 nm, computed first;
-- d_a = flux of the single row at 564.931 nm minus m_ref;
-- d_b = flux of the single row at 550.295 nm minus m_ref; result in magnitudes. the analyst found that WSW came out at 1.95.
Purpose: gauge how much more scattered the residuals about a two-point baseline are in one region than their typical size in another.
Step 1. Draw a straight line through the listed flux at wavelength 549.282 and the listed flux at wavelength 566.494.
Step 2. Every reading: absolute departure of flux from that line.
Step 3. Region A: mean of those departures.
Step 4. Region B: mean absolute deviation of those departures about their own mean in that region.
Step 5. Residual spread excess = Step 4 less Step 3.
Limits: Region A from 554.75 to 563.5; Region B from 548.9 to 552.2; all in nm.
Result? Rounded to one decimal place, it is -0.5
